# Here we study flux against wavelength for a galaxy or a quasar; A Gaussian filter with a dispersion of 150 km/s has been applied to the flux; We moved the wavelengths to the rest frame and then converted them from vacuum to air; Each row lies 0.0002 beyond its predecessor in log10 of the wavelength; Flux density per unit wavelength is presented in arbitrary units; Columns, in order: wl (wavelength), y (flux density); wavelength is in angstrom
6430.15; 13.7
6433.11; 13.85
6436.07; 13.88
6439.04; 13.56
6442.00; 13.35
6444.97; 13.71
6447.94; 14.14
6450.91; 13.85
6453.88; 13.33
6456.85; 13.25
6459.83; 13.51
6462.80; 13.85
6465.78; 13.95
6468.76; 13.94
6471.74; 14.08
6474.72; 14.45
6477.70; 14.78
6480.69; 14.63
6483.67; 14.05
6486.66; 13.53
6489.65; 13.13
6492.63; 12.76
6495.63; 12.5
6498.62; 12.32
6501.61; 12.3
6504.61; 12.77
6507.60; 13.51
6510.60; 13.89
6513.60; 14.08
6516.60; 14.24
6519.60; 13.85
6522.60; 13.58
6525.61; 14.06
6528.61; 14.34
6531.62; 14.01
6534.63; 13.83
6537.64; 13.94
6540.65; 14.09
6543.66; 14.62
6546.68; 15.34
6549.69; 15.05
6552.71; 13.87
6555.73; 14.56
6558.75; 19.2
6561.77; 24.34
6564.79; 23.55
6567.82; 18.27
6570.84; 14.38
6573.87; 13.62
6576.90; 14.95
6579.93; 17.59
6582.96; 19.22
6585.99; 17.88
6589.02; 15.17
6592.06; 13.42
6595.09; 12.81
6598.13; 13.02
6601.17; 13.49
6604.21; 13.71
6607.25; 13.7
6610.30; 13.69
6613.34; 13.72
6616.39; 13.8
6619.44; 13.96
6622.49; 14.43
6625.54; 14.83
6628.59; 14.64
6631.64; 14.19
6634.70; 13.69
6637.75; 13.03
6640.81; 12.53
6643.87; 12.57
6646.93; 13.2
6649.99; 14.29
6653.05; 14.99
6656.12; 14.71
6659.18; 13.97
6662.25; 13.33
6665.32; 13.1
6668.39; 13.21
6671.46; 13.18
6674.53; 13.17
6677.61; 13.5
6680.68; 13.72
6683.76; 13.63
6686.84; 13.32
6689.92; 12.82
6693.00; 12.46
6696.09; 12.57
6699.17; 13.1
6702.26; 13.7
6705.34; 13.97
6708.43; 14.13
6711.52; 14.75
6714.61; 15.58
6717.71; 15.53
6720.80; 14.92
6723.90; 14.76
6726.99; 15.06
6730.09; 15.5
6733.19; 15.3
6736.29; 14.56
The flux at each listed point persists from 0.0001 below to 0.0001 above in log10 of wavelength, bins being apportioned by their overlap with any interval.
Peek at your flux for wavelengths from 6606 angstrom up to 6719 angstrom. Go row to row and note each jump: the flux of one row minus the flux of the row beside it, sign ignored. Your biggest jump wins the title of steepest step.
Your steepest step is 1.1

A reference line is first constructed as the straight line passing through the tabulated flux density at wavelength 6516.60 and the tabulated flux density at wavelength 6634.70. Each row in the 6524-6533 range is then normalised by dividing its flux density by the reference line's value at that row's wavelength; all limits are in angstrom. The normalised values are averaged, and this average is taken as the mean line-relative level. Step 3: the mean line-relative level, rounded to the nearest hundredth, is 1.00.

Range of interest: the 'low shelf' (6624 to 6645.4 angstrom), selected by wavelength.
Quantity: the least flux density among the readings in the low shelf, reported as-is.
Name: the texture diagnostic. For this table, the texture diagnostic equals 12.53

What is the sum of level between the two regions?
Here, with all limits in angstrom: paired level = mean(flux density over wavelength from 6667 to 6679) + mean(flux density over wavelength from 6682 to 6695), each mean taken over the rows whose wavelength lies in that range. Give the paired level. 26.3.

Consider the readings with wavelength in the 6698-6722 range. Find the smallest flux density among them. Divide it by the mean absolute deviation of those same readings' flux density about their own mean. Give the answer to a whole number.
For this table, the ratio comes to 18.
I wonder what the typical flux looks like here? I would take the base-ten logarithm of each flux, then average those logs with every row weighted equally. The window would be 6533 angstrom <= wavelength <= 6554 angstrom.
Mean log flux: 1.158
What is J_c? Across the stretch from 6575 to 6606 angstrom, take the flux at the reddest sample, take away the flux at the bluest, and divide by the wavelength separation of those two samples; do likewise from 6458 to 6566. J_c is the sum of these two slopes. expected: 0.050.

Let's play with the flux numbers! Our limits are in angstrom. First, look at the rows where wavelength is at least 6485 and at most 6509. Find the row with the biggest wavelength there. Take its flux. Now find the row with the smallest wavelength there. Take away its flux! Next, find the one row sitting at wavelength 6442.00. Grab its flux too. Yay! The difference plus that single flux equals 13.3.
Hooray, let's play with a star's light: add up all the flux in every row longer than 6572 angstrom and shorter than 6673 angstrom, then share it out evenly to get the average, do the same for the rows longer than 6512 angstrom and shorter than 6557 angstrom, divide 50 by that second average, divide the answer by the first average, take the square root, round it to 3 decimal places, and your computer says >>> 0.498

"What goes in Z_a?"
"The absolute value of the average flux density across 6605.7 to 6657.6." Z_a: 13.88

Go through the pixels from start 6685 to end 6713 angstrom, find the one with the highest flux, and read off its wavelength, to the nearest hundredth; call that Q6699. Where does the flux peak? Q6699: 6711.52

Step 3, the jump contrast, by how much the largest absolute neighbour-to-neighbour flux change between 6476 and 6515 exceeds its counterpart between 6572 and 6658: -2.0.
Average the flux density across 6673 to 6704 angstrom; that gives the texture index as 13.2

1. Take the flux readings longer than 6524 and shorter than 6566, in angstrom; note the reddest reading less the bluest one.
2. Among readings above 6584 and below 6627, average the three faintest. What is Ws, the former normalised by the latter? 0.73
